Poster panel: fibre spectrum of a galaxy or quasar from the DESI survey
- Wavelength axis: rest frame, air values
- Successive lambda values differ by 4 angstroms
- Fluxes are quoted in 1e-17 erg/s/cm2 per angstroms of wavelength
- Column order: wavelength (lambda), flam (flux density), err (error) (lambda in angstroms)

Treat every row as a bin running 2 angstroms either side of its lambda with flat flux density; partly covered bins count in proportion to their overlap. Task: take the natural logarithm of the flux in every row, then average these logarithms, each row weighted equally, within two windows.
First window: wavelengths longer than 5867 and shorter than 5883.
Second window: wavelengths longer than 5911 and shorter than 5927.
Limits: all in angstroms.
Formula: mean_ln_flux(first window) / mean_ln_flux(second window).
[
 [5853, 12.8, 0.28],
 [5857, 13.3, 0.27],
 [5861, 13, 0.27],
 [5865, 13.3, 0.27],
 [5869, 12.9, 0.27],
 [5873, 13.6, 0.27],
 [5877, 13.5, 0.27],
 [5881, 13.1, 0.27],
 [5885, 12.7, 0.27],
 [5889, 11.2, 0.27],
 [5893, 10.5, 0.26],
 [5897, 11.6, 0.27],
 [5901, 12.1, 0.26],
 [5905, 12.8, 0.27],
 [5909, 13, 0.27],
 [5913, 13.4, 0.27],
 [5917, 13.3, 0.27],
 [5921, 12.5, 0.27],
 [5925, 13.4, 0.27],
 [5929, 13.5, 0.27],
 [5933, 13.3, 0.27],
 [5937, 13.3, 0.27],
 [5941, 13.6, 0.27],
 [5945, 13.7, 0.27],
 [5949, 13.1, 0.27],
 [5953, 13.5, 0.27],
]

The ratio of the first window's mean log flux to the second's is 1.004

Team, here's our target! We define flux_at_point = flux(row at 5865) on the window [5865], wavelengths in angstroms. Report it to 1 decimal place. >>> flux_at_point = 13.3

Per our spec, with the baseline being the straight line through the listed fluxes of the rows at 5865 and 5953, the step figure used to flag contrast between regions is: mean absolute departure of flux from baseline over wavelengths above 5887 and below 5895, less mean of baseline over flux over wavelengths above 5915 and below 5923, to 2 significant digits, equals 1.5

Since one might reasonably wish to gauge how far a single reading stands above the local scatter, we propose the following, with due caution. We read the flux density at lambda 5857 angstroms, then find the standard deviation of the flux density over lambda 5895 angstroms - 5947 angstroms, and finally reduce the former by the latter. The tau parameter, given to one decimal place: 12.7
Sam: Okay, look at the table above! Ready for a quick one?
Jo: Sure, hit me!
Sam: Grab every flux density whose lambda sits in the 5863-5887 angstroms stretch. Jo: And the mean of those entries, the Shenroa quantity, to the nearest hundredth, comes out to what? 13.18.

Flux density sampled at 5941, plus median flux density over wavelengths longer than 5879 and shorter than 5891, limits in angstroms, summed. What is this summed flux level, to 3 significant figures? 26.3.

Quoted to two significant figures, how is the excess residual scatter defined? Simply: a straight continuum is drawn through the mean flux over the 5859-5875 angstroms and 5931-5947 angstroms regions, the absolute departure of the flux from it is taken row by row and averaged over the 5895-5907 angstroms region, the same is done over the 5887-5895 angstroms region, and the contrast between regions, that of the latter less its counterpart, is 1.3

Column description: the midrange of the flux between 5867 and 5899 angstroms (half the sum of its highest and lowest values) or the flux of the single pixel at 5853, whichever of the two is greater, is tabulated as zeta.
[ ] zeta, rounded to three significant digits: 12.8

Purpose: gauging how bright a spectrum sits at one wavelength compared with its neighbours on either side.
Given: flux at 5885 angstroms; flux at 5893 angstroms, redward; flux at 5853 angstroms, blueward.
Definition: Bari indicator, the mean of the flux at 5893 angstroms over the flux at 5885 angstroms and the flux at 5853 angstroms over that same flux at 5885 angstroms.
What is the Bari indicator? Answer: 0.92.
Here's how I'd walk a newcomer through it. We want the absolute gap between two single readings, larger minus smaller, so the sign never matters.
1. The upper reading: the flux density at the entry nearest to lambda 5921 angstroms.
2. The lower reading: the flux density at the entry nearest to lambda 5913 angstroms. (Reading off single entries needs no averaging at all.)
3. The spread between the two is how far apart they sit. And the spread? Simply 0.90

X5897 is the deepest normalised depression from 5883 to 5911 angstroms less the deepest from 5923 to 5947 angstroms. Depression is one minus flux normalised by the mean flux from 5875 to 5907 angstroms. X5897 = 0.23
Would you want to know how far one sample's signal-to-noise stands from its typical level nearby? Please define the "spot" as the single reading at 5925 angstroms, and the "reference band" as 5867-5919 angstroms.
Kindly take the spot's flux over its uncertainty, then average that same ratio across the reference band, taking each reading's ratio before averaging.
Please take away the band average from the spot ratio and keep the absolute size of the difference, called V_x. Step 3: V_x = 2.7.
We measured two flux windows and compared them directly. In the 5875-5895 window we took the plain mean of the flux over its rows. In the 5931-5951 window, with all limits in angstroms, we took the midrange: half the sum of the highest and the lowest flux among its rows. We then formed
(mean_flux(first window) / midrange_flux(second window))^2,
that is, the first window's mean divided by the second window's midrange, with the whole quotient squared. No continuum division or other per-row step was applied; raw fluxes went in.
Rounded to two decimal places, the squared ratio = 0.83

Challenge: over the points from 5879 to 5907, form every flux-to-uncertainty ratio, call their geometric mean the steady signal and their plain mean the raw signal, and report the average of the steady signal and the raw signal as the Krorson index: 44.9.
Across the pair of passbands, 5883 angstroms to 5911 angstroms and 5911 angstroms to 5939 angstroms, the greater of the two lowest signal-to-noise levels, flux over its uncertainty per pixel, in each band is 46.3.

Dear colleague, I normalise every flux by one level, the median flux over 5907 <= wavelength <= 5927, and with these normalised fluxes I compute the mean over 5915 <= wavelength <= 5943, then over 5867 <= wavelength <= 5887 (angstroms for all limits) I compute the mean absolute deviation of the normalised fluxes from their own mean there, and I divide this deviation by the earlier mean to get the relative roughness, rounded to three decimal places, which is 0.024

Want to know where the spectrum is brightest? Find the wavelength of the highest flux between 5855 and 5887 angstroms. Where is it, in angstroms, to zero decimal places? 5873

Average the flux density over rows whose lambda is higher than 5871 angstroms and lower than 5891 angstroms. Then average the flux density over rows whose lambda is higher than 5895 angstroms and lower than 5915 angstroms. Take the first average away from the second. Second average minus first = -0.2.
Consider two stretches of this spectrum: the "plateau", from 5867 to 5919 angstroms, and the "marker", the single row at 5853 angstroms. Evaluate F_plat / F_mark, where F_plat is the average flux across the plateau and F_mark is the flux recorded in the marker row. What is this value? 0.98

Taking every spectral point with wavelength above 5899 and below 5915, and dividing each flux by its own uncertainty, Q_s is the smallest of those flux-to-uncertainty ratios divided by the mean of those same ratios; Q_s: 0.97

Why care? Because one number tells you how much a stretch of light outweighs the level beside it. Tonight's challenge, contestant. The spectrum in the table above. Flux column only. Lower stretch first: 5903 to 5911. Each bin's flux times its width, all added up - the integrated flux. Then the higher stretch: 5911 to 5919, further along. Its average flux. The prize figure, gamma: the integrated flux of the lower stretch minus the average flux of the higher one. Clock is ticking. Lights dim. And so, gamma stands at 90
